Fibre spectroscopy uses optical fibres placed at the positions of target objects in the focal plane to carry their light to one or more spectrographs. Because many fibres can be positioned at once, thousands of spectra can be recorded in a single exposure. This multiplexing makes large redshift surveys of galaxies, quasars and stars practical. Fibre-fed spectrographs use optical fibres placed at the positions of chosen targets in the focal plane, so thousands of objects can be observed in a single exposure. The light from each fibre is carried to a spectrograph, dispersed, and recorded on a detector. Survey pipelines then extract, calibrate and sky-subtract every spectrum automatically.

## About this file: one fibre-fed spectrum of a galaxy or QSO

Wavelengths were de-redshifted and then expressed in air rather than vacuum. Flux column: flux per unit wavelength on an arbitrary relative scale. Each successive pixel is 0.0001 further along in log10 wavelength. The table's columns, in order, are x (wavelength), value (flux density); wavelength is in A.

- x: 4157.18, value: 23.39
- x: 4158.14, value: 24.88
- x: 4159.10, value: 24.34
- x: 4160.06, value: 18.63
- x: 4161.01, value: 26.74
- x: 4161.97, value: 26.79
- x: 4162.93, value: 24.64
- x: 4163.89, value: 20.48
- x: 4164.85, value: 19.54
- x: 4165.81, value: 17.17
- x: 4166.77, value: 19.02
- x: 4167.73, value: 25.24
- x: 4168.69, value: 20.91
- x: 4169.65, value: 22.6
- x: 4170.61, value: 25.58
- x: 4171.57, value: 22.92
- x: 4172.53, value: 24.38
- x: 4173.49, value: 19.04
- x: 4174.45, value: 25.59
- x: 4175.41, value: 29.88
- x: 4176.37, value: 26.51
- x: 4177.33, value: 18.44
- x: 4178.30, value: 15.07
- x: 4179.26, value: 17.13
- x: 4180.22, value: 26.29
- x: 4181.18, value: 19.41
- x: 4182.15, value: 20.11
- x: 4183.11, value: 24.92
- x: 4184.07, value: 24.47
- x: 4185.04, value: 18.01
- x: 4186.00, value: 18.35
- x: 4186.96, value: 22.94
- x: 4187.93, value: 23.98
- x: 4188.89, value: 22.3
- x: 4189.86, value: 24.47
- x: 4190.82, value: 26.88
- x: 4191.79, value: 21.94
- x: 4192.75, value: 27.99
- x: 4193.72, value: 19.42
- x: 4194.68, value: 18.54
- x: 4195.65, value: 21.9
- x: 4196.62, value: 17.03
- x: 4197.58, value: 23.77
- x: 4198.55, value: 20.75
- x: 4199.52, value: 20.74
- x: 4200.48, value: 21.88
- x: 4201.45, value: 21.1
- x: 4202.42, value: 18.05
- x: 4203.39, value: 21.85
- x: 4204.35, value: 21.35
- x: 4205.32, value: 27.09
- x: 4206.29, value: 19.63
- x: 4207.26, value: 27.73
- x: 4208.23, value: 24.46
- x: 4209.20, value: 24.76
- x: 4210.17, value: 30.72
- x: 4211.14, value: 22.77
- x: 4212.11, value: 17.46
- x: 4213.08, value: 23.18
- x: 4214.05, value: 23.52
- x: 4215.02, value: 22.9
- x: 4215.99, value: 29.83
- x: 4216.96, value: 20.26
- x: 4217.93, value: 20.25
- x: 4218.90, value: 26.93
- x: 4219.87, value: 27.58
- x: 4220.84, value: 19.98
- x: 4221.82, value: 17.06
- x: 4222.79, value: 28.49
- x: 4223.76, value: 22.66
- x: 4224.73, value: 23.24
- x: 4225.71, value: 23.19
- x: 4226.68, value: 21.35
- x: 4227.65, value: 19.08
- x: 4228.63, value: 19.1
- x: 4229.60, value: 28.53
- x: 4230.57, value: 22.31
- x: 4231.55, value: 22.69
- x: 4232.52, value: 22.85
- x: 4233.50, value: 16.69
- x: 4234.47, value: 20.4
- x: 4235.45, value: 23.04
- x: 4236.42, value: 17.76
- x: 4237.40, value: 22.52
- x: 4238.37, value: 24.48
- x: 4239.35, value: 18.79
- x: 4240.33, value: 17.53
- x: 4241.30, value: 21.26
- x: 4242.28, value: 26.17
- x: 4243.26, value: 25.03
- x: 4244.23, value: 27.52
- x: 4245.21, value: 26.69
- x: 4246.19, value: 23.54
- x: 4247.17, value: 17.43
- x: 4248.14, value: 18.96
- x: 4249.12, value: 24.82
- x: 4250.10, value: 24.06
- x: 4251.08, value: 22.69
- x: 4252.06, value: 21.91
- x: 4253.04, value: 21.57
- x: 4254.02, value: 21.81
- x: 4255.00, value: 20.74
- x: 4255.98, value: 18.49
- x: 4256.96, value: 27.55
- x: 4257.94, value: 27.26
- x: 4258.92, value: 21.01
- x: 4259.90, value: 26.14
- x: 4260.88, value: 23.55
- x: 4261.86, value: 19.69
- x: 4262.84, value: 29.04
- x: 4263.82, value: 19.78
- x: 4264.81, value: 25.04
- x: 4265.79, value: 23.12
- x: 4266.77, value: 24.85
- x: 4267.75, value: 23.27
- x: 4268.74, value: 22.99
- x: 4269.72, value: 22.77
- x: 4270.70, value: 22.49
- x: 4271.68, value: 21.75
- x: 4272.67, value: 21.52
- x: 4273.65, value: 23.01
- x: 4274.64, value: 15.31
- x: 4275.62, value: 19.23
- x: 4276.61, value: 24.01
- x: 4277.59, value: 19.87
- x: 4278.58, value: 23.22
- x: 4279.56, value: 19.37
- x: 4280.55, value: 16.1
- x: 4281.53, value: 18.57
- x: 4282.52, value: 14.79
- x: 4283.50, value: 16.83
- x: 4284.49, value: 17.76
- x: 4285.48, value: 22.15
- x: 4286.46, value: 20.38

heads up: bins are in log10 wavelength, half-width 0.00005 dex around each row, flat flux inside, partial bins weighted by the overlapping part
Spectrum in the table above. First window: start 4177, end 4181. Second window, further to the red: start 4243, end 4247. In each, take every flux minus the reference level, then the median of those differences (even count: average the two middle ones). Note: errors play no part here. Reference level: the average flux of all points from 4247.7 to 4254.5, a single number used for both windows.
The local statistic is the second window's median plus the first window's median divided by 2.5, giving 1.8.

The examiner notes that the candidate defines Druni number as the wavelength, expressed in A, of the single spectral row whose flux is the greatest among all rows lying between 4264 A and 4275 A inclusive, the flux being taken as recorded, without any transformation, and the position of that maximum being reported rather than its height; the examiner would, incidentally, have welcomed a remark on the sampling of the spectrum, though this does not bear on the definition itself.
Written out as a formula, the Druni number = 4264.81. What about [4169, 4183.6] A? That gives 4175.41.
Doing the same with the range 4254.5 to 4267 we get 4262.84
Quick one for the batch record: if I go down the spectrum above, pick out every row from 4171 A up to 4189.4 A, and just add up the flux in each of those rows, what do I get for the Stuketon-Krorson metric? 420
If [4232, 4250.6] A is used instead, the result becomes 420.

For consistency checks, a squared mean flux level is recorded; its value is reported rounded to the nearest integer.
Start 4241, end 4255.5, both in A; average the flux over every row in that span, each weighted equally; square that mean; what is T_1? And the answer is 527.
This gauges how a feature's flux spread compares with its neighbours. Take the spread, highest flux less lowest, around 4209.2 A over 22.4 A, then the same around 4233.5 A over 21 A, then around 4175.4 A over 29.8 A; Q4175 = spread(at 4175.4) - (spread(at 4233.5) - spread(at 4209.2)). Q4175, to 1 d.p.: 16.2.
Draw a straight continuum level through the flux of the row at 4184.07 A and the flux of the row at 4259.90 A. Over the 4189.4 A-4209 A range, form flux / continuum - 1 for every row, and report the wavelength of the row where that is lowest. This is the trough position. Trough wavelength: 4196.62 A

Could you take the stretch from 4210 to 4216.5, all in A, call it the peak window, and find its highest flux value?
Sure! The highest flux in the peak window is 30.72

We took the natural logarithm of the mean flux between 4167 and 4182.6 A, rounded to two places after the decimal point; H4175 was 3.11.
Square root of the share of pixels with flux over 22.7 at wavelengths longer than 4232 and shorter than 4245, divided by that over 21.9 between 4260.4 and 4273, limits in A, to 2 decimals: 0.82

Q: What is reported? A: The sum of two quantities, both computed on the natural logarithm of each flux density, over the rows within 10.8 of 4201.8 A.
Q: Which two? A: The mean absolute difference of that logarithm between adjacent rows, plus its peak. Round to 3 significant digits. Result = 3.61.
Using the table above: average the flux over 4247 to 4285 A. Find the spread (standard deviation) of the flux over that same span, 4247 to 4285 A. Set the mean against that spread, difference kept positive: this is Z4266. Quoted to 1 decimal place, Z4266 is 18.3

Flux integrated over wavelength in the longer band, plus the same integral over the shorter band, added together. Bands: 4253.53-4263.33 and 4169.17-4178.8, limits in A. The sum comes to 452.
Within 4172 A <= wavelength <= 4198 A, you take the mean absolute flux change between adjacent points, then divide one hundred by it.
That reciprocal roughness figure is 23.8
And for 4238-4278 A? 32.4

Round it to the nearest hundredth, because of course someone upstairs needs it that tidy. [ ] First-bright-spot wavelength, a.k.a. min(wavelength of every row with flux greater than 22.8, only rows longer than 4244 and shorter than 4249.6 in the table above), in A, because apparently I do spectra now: 4244.23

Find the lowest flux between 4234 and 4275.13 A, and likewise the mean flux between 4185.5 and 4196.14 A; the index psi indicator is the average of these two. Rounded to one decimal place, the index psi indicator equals 19.0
